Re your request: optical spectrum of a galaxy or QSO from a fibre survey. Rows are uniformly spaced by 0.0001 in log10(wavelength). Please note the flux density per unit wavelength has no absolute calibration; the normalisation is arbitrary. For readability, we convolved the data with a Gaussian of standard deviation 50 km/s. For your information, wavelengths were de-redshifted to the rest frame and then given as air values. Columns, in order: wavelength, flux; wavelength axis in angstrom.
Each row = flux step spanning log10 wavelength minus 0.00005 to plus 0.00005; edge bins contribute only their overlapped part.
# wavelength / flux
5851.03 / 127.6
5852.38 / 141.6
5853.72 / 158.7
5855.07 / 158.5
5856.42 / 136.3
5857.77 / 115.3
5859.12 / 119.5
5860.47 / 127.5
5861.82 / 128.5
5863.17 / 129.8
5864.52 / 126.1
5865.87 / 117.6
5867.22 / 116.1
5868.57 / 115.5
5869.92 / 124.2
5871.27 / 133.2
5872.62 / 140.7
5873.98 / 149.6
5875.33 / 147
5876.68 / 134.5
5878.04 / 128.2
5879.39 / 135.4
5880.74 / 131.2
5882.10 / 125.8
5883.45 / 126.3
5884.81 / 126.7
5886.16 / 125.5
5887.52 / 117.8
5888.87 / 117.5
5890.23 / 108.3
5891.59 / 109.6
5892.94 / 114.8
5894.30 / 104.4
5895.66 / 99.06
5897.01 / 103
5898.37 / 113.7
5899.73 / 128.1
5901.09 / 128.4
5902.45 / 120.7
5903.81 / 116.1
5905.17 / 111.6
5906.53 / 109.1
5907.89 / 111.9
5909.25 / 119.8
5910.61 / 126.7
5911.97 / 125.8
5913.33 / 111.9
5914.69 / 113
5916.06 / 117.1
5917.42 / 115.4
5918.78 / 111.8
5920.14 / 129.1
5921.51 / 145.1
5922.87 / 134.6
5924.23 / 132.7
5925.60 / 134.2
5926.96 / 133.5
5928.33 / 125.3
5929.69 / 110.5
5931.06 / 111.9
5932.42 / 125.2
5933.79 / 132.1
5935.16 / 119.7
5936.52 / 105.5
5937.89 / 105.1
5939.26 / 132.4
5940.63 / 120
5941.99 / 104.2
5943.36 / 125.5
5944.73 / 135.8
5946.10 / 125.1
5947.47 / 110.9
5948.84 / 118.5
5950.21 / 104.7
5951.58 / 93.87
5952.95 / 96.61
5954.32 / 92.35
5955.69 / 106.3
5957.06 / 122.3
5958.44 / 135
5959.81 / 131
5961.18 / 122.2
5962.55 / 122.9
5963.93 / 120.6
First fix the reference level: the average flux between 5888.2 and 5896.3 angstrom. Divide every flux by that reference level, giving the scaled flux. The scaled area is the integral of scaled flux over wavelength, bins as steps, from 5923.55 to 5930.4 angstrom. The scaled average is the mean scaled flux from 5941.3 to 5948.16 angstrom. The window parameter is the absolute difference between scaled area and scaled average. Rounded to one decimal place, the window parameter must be 6.9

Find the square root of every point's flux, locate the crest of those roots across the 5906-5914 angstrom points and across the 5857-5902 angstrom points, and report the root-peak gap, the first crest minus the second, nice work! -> -1.0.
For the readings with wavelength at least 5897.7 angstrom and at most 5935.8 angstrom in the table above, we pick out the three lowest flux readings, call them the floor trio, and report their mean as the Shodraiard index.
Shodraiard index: 110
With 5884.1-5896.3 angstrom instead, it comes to 104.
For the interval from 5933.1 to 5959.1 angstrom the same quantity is 94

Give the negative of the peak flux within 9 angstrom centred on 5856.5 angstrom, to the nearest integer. -159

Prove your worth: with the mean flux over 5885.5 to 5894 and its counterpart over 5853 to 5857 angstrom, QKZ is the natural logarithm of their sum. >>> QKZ 5.59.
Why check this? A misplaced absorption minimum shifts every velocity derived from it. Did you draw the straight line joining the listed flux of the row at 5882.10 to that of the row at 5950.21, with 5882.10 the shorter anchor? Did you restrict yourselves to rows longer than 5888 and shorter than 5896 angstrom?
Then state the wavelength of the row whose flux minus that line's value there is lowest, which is 5895.66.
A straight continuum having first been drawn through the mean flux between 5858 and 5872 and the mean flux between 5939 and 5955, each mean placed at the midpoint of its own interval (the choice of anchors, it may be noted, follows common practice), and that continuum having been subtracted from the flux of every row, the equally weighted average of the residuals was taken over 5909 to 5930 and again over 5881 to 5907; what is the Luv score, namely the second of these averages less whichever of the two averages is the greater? -11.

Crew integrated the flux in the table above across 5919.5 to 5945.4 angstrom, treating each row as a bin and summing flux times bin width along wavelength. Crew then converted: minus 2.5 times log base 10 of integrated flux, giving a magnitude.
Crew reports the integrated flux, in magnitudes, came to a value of -8.77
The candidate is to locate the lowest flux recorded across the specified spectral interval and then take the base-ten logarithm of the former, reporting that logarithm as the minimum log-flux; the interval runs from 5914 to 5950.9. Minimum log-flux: 2.02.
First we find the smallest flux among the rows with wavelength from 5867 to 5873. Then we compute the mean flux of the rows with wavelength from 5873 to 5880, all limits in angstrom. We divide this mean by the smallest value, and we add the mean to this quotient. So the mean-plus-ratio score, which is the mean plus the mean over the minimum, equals 140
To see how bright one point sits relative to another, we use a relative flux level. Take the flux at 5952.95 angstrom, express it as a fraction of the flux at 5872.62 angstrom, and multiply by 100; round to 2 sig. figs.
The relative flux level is 69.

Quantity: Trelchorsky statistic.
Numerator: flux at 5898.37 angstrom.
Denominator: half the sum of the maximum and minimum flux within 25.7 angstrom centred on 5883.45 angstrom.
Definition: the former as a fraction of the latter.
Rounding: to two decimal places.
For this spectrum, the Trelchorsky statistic 0.91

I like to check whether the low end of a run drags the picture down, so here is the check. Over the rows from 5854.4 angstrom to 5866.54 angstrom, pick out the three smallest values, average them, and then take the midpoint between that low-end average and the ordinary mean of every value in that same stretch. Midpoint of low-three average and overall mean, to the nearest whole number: 123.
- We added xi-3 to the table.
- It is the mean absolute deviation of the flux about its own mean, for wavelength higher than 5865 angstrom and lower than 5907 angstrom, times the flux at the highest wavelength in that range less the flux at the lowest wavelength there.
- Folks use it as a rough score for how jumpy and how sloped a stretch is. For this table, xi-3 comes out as -86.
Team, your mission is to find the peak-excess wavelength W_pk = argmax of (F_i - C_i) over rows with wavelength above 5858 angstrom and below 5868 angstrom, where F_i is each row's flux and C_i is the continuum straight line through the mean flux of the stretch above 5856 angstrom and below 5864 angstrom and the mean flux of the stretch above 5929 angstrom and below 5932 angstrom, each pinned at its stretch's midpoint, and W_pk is 5863.17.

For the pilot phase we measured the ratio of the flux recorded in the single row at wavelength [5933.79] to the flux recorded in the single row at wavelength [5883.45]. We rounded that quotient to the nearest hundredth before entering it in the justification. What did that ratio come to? 1.05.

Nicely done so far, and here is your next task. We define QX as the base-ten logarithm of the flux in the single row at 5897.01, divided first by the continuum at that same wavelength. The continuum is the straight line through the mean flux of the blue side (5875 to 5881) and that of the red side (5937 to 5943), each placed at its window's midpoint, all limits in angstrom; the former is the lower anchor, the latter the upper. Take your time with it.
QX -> -0.10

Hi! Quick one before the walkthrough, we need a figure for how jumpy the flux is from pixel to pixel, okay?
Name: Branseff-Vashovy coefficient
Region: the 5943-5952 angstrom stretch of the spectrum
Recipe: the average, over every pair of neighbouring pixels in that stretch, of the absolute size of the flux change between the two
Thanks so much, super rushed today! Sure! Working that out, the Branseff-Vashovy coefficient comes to 11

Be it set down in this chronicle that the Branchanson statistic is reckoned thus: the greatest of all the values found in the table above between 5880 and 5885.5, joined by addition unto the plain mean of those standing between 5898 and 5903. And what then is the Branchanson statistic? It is 254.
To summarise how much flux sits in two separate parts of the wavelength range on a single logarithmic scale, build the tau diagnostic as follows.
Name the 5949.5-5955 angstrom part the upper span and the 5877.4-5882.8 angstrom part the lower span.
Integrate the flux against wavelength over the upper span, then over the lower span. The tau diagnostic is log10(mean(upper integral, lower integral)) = 2.79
